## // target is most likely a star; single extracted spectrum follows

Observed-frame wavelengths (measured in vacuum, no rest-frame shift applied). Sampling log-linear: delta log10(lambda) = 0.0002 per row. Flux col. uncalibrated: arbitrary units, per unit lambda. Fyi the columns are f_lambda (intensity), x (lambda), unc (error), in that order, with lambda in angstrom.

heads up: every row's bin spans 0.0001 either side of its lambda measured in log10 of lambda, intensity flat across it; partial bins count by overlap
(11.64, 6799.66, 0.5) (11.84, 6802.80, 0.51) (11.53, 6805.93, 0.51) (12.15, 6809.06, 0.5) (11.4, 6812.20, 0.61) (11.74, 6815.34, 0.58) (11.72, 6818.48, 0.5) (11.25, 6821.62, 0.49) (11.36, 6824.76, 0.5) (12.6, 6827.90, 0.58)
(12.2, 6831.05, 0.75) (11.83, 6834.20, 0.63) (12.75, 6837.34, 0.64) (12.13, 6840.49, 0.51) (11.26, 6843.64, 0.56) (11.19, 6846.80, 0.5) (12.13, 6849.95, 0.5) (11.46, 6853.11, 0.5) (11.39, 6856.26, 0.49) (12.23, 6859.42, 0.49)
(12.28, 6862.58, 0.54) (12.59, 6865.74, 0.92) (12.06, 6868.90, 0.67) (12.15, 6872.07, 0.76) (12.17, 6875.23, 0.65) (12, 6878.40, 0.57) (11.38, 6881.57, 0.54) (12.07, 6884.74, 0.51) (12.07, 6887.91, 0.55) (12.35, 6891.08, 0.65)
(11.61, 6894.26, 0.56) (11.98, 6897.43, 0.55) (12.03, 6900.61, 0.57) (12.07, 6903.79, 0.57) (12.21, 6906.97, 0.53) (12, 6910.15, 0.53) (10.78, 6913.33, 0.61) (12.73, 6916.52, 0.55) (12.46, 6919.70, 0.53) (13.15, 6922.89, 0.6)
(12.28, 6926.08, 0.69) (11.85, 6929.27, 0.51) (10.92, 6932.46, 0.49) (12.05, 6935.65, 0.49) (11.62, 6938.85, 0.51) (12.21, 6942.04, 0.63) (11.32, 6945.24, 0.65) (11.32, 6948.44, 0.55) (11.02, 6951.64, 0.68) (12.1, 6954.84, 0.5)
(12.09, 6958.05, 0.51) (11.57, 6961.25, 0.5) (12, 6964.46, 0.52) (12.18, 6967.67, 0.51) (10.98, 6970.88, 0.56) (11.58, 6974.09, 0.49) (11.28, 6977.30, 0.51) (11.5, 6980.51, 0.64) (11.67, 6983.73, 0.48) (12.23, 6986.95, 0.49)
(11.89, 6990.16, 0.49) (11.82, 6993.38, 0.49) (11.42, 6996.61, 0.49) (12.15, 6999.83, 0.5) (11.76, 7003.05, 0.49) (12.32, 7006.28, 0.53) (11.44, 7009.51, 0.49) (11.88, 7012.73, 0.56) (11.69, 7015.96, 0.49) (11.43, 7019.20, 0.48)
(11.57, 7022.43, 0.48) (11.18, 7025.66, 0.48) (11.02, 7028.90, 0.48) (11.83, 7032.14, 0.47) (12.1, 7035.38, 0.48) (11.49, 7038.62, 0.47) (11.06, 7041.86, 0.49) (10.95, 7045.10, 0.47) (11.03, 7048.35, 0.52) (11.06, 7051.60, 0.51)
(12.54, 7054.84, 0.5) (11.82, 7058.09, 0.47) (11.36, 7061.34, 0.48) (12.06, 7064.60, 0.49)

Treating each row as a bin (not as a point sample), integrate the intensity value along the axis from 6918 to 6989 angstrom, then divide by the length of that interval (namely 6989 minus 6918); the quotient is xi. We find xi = 11.8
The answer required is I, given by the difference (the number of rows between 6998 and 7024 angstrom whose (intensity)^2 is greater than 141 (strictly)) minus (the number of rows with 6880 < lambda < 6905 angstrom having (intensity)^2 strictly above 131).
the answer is -4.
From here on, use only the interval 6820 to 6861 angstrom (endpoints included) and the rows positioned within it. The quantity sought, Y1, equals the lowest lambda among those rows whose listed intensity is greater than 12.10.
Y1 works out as 6827.90 angstrom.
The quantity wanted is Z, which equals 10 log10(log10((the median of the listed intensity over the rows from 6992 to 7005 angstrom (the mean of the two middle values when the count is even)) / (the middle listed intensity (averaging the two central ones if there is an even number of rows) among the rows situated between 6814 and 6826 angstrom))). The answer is -20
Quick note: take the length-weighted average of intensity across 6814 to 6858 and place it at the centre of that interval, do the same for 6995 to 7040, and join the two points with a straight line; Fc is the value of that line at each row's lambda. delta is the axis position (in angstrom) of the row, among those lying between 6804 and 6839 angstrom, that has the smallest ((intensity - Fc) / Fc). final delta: 6821.62 angstrom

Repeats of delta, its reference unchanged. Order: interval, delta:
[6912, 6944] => 6913.33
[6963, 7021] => 6970.88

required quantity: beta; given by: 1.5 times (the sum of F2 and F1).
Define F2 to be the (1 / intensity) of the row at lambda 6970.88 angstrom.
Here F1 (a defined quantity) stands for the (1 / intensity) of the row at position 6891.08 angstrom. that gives 0.258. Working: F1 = 0.081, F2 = 0.091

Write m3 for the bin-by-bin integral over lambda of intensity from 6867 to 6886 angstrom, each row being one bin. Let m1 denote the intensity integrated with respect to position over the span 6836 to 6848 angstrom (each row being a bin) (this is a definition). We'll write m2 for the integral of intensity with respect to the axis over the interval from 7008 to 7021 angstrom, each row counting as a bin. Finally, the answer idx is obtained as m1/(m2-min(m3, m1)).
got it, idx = 16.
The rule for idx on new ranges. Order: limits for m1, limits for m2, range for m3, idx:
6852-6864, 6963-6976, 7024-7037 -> 15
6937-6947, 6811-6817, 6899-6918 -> -2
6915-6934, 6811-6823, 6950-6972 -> -2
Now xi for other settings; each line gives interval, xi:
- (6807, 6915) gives 11.9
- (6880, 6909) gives 12.0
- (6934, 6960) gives 11.7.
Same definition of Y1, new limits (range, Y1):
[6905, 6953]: 6906.97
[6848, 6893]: 6849.95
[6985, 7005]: 6986.95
